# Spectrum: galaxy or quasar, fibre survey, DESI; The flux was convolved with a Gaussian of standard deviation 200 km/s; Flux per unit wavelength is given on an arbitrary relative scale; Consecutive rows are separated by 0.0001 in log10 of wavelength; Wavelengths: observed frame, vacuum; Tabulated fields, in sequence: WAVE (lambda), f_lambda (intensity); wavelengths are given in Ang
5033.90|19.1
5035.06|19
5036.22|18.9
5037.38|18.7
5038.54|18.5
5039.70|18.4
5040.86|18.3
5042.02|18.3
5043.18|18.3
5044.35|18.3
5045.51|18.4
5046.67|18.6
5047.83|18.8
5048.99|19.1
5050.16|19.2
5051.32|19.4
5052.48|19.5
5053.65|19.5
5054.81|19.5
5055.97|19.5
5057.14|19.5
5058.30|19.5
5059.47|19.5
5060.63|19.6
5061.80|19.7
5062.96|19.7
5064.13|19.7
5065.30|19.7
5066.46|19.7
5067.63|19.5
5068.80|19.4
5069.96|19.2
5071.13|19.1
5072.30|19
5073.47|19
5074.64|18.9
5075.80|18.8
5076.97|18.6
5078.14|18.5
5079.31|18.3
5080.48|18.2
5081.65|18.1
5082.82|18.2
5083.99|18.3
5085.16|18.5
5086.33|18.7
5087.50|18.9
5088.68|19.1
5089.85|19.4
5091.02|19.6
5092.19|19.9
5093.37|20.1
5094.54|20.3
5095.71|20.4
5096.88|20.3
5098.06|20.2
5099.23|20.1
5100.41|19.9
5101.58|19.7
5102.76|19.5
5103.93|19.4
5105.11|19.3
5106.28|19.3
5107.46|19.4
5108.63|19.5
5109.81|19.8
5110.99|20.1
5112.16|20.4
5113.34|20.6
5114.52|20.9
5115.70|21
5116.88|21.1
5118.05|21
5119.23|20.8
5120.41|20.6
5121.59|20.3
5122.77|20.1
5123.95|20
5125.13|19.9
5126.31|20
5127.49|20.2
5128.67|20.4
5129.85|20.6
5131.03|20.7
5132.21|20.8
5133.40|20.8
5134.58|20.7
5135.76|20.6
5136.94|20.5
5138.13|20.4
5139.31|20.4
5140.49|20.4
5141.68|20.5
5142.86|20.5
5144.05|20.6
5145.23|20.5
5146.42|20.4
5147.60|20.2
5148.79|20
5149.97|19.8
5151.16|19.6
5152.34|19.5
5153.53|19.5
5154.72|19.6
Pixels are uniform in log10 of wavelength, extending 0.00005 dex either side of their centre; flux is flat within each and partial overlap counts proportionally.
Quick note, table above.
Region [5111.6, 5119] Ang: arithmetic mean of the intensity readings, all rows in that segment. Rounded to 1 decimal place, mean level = 20.8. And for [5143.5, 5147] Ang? 20.5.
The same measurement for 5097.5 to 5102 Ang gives 20.0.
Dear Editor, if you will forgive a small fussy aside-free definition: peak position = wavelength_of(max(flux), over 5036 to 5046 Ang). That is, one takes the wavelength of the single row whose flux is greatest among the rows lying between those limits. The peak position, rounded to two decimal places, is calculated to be 5036.22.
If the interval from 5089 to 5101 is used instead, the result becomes 5095.71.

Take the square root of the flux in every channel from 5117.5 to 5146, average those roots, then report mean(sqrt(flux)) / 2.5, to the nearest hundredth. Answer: 1.81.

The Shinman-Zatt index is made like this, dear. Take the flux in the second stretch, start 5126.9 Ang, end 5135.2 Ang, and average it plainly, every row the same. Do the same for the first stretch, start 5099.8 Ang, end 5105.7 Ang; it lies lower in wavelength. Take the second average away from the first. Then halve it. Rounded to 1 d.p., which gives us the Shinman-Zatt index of -0.5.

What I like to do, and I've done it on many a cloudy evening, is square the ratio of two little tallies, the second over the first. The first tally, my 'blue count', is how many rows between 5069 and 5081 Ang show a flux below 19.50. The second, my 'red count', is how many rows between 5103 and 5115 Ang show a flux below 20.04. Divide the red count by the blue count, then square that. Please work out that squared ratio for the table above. 0.36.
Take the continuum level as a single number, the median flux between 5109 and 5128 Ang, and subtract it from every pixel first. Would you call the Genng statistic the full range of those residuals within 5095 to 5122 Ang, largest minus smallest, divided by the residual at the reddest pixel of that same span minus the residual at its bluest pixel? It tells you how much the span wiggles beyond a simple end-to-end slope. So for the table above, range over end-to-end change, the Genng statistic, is -18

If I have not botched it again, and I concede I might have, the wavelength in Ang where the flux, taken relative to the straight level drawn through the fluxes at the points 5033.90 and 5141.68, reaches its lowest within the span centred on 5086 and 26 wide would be 5081.65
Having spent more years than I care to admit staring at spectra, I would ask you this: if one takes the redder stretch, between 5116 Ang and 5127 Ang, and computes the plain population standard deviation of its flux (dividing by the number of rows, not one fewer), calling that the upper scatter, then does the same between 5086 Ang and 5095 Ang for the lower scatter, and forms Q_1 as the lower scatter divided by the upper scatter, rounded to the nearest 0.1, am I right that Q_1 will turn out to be 1.2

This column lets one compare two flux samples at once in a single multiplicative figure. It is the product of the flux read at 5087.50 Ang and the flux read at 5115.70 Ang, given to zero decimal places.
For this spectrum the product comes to 397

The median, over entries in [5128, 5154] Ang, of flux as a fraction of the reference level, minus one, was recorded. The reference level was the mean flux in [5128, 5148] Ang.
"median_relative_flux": 0.00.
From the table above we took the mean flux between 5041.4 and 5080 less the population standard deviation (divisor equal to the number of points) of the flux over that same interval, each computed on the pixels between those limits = 18.6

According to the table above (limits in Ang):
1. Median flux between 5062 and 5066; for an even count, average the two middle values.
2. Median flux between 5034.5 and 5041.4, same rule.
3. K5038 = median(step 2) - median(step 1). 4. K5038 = -1.1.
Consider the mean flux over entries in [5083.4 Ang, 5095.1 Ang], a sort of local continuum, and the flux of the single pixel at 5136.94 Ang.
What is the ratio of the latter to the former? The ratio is 1.06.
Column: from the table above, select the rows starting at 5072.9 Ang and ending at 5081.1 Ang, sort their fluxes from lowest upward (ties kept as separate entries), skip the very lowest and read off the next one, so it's 18.3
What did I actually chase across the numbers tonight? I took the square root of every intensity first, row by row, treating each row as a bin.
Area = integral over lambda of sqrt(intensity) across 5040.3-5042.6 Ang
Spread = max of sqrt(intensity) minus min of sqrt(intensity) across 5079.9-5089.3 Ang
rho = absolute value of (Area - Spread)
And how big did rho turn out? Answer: 10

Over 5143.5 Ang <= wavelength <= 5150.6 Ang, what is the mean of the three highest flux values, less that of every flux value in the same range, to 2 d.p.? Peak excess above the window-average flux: 0.25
